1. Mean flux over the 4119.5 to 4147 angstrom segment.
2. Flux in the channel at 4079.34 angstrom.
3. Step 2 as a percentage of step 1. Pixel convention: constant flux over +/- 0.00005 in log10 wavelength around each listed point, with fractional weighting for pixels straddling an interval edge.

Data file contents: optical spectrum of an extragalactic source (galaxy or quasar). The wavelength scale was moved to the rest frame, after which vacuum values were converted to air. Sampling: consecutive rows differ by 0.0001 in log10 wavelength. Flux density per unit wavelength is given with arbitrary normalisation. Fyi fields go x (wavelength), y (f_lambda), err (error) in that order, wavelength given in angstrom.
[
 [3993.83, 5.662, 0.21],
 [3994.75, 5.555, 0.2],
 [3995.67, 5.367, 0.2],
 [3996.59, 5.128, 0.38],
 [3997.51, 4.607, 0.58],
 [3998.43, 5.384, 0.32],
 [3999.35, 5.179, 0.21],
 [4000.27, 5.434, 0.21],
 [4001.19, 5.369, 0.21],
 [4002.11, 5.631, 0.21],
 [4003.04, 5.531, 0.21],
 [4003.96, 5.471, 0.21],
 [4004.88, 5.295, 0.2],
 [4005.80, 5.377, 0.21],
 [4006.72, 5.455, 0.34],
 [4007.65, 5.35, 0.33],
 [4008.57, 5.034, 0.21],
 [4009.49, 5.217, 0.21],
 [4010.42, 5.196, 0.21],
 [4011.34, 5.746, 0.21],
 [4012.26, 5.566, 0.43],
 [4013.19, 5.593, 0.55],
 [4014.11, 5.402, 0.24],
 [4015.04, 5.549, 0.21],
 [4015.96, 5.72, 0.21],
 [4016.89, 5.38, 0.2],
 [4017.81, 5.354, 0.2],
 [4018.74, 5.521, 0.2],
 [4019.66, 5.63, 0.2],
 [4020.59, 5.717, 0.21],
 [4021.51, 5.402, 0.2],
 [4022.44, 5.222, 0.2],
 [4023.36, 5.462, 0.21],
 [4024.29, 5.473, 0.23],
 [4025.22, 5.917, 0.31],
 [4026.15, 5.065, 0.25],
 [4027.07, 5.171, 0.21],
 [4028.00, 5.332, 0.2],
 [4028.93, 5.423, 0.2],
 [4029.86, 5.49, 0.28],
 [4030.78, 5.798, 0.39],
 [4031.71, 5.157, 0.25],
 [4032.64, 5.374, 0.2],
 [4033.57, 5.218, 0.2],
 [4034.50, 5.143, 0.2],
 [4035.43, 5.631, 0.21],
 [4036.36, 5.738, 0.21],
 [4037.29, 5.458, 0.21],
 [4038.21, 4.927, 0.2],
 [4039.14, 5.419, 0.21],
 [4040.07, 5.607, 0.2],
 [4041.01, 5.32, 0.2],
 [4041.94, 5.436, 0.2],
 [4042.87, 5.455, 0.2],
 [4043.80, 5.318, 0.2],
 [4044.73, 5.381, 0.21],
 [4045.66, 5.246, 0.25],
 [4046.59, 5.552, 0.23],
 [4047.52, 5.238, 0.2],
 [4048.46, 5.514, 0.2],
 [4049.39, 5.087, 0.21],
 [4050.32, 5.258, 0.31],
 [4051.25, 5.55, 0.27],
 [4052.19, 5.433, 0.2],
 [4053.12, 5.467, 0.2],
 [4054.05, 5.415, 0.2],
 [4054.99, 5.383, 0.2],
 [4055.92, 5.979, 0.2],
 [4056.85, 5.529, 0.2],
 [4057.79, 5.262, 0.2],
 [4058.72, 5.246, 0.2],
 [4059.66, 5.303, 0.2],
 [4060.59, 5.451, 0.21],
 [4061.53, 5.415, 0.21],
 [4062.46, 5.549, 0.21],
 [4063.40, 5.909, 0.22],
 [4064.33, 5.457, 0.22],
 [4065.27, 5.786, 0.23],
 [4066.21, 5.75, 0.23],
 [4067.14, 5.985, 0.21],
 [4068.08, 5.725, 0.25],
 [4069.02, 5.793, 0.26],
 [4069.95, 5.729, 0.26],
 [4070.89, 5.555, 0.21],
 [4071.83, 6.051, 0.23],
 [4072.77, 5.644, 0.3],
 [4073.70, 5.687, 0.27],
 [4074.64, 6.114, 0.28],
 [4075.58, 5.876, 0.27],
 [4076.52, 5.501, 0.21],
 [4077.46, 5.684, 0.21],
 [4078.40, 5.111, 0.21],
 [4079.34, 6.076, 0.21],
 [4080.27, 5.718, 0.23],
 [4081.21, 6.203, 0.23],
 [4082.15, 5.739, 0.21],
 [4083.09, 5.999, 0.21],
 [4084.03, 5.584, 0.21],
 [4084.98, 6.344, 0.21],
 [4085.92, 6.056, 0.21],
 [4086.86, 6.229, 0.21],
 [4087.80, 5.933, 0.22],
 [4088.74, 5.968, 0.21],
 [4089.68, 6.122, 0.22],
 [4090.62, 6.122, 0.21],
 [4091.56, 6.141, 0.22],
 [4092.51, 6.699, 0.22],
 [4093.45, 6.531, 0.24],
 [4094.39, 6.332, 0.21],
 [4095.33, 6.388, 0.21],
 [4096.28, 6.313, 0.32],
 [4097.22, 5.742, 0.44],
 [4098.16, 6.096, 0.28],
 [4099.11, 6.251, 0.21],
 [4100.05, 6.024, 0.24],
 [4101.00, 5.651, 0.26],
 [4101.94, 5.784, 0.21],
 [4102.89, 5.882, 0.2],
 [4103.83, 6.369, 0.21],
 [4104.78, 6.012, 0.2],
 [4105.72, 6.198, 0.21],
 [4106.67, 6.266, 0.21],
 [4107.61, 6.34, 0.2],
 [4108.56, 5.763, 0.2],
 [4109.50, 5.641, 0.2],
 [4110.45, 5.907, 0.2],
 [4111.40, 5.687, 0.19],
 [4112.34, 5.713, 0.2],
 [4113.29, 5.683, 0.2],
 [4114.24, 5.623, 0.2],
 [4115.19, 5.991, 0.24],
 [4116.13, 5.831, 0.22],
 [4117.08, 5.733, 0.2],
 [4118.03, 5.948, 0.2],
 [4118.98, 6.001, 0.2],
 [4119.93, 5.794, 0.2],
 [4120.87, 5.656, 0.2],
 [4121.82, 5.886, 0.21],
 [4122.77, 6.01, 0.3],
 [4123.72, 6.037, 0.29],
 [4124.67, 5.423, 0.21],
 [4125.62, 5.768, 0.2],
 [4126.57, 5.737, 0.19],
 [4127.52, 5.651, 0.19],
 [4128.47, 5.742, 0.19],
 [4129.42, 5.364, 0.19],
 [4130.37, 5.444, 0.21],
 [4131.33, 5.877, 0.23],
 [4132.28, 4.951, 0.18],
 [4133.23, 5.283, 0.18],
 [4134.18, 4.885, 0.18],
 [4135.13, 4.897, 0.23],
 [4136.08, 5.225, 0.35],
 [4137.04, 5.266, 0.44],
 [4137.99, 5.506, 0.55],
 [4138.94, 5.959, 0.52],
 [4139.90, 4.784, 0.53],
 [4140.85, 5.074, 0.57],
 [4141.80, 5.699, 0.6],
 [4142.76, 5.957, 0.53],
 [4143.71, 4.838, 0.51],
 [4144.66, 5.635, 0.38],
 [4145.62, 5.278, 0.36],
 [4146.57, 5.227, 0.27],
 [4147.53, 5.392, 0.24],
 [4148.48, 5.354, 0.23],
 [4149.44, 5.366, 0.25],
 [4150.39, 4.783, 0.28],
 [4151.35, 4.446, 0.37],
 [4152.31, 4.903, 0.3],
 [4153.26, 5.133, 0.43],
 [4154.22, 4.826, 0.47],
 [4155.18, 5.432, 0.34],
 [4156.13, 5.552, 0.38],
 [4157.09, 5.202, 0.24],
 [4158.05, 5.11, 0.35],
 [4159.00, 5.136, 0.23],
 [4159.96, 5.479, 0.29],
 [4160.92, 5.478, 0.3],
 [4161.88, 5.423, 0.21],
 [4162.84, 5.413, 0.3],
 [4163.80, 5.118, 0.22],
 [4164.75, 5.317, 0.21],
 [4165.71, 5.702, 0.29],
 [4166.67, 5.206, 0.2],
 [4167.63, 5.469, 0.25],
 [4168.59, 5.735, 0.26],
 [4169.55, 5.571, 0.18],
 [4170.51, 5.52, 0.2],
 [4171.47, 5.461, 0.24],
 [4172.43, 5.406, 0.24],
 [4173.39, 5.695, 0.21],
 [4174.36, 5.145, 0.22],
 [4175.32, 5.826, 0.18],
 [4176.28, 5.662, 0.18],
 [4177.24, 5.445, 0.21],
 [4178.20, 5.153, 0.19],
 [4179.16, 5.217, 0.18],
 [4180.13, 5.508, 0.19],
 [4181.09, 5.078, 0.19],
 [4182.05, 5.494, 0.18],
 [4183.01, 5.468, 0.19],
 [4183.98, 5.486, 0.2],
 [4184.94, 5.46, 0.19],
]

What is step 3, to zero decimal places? 111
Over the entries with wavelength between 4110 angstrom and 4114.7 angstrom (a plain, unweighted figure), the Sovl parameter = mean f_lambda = 5.72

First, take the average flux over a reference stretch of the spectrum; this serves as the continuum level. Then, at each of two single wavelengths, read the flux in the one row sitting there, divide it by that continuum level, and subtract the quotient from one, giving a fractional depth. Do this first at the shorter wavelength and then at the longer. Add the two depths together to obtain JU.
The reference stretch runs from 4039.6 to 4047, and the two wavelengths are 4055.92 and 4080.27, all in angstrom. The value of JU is -0.16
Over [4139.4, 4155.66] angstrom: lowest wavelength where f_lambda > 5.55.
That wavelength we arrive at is 4141.80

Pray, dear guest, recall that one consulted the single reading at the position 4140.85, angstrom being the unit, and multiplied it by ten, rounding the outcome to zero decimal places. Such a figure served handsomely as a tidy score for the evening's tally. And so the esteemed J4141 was 51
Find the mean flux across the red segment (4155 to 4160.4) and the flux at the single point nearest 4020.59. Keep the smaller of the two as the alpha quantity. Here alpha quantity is 5.32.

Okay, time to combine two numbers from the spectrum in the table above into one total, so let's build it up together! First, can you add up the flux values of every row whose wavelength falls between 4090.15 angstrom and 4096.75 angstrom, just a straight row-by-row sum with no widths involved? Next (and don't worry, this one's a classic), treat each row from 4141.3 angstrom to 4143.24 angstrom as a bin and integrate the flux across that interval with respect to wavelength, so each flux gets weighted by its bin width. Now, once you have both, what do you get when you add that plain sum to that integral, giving 56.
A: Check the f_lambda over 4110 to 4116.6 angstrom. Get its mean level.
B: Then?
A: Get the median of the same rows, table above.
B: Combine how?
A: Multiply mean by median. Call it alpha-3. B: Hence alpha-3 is 33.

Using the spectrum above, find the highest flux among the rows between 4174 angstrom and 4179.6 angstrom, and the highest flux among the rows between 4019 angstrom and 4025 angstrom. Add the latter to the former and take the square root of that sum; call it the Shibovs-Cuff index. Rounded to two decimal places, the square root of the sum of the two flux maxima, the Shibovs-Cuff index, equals 3.40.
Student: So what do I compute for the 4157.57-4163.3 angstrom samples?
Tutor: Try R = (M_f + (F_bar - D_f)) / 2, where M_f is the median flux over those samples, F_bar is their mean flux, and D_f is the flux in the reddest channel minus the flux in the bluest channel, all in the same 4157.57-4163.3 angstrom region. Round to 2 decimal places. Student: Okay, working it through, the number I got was 5.23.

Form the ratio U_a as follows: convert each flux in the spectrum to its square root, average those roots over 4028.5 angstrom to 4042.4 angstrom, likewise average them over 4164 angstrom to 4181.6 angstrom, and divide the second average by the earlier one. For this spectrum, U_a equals 1.00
